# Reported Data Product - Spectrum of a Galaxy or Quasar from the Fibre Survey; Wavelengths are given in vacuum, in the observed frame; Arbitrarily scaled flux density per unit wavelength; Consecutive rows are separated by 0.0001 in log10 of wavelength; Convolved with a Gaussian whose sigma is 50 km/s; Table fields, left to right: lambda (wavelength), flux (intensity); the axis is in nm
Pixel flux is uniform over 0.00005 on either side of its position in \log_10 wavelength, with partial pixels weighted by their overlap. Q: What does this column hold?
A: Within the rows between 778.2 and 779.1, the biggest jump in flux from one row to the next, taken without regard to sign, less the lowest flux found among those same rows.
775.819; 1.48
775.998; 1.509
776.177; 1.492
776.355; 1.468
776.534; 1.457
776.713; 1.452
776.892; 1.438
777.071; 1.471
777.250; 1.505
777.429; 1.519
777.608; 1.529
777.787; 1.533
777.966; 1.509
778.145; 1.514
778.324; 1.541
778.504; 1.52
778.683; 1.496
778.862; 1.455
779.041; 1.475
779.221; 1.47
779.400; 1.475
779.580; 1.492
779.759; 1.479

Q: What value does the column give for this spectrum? -1.41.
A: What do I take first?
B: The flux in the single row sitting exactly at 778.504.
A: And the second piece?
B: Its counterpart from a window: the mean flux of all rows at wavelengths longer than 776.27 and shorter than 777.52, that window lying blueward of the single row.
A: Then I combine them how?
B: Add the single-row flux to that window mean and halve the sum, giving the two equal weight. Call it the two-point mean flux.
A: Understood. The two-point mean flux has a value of 1.496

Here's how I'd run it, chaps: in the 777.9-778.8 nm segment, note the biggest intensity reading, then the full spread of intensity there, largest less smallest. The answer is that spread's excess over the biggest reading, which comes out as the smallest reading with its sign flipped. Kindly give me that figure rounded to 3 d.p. -1.496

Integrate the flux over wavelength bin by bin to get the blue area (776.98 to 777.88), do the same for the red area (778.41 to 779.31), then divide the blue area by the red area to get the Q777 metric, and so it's 1.02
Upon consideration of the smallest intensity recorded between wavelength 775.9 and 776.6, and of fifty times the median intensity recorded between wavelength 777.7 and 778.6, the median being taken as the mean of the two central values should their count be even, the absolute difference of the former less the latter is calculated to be 74.5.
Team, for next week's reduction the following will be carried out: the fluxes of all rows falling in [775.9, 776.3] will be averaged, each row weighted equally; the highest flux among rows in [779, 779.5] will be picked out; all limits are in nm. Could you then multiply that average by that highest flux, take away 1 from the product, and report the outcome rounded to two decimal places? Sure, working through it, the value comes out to 1.21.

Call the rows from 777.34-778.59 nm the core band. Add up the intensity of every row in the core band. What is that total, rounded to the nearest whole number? 11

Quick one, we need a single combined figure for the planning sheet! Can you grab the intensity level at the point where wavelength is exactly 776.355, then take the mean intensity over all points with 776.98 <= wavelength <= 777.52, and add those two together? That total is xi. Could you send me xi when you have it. 2.97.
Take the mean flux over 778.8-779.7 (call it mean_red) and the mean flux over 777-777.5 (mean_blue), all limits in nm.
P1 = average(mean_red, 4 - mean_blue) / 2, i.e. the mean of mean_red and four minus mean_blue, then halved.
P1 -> 0.994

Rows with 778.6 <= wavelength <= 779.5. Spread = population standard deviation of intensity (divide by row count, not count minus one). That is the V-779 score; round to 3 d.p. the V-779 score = 0.013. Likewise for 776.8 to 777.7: 0.034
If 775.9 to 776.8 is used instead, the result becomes 0.022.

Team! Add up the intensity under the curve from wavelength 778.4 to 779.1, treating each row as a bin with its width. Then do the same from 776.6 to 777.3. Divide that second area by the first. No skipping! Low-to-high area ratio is 0.98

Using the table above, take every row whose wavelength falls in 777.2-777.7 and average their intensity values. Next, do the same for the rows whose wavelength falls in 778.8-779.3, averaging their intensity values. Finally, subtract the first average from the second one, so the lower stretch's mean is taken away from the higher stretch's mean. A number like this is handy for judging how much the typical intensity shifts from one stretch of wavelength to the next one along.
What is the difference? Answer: -0.05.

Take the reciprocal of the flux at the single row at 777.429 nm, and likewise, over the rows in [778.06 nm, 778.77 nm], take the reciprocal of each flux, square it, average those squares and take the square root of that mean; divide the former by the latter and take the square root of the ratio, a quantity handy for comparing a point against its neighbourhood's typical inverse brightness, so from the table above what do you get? 1.00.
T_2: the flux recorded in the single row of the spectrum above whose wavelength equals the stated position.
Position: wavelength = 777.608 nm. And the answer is 1.529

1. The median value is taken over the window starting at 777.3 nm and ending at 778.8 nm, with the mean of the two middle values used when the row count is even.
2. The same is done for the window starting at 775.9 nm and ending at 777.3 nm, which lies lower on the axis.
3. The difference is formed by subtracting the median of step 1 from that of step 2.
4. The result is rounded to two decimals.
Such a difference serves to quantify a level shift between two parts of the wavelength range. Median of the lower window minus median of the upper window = -0.05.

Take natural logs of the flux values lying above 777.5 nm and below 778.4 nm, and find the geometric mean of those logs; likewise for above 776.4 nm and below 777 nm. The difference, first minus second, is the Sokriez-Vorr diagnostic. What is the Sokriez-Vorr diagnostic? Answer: 0.05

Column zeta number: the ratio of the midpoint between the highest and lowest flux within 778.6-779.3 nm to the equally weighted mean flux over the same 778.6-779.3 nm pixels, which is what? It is 1.001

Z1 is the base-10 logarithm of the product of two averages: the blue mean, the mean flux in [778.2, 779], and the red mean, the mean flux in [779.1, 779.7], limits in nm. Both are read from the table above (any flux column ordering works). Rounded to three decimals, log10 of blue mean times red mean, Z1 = 0.347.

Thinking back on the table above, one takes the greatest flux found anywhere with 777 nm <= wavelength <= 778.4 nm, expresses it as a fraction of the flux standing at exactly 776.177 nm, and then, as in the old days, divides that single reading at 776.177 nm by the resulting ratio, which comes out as 1.44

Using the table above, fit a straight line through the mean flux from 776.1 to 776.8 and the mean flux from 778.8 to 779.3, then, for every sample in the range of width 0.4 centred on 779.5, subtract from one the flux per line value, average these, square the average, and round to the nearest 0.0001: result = 0.0001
